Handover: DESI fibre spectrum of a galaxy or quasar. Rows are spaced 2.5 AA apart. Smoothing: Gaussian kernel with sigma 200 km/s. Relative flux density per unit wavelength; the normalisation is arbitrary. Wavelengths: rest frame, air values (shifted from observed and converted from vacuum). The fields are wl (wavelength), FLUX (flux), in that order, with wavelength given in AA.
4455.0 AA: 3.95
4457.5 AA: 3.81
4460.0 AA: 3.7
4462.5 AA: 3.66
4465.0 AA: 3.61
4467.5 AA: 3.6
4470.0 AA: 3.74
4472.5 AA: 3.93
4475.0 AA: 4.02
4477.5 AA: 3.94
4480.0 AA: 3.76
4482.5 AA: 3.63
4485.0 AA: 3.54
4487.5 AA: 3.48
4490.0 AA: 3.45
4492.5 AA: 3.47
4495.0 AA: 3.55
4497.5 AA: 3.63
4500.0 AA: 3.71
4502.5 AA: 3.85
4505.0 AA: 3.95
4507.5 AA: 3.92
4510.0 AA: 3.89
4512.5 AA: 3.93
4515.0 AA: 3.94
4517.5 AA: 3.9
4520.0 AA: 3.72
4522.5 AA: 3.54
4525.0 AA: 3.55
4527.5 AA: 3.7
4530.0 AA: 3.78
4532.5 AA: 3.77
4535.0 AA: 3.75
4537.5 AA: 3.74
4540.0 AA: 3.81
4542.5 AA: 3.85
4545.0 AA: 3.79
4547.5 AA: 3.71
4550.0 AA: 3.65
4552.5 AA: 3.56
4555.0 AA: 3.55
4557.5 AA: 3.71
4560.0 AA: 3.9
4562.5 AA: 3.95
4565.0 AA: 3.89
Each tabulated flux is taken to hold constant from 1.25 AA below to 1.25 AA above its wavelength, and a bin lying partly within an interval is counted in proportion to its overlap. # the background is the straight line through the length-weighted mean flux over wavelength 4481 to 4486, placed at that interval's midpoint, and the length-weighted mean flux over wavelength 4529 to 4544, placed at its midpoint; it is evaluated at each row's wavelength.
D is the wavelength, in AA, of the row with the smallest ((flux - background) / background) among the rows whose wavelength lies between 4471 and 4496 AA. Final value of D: 4490.0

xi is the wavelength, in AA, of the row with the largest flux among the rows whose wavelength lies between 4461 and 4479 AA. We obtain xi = 4475.0 AA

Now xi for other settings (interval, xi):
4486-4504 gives 4502.5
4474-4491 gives 4475.0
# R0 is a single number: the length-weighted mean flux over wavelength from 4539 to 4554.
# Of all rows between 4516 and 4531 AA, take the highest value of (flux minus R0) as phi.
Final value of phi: 0.18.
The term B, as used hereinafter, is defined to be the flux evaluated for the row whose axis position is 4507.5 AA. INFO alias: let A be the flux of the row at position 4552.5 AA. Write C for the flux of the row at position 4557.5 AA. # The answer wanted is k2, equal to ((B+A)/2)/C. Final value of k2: 1.01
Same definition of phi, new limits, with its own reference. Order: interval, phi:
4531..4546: 0.13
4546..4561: 0.18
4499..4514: 0.23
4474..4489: 0.30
